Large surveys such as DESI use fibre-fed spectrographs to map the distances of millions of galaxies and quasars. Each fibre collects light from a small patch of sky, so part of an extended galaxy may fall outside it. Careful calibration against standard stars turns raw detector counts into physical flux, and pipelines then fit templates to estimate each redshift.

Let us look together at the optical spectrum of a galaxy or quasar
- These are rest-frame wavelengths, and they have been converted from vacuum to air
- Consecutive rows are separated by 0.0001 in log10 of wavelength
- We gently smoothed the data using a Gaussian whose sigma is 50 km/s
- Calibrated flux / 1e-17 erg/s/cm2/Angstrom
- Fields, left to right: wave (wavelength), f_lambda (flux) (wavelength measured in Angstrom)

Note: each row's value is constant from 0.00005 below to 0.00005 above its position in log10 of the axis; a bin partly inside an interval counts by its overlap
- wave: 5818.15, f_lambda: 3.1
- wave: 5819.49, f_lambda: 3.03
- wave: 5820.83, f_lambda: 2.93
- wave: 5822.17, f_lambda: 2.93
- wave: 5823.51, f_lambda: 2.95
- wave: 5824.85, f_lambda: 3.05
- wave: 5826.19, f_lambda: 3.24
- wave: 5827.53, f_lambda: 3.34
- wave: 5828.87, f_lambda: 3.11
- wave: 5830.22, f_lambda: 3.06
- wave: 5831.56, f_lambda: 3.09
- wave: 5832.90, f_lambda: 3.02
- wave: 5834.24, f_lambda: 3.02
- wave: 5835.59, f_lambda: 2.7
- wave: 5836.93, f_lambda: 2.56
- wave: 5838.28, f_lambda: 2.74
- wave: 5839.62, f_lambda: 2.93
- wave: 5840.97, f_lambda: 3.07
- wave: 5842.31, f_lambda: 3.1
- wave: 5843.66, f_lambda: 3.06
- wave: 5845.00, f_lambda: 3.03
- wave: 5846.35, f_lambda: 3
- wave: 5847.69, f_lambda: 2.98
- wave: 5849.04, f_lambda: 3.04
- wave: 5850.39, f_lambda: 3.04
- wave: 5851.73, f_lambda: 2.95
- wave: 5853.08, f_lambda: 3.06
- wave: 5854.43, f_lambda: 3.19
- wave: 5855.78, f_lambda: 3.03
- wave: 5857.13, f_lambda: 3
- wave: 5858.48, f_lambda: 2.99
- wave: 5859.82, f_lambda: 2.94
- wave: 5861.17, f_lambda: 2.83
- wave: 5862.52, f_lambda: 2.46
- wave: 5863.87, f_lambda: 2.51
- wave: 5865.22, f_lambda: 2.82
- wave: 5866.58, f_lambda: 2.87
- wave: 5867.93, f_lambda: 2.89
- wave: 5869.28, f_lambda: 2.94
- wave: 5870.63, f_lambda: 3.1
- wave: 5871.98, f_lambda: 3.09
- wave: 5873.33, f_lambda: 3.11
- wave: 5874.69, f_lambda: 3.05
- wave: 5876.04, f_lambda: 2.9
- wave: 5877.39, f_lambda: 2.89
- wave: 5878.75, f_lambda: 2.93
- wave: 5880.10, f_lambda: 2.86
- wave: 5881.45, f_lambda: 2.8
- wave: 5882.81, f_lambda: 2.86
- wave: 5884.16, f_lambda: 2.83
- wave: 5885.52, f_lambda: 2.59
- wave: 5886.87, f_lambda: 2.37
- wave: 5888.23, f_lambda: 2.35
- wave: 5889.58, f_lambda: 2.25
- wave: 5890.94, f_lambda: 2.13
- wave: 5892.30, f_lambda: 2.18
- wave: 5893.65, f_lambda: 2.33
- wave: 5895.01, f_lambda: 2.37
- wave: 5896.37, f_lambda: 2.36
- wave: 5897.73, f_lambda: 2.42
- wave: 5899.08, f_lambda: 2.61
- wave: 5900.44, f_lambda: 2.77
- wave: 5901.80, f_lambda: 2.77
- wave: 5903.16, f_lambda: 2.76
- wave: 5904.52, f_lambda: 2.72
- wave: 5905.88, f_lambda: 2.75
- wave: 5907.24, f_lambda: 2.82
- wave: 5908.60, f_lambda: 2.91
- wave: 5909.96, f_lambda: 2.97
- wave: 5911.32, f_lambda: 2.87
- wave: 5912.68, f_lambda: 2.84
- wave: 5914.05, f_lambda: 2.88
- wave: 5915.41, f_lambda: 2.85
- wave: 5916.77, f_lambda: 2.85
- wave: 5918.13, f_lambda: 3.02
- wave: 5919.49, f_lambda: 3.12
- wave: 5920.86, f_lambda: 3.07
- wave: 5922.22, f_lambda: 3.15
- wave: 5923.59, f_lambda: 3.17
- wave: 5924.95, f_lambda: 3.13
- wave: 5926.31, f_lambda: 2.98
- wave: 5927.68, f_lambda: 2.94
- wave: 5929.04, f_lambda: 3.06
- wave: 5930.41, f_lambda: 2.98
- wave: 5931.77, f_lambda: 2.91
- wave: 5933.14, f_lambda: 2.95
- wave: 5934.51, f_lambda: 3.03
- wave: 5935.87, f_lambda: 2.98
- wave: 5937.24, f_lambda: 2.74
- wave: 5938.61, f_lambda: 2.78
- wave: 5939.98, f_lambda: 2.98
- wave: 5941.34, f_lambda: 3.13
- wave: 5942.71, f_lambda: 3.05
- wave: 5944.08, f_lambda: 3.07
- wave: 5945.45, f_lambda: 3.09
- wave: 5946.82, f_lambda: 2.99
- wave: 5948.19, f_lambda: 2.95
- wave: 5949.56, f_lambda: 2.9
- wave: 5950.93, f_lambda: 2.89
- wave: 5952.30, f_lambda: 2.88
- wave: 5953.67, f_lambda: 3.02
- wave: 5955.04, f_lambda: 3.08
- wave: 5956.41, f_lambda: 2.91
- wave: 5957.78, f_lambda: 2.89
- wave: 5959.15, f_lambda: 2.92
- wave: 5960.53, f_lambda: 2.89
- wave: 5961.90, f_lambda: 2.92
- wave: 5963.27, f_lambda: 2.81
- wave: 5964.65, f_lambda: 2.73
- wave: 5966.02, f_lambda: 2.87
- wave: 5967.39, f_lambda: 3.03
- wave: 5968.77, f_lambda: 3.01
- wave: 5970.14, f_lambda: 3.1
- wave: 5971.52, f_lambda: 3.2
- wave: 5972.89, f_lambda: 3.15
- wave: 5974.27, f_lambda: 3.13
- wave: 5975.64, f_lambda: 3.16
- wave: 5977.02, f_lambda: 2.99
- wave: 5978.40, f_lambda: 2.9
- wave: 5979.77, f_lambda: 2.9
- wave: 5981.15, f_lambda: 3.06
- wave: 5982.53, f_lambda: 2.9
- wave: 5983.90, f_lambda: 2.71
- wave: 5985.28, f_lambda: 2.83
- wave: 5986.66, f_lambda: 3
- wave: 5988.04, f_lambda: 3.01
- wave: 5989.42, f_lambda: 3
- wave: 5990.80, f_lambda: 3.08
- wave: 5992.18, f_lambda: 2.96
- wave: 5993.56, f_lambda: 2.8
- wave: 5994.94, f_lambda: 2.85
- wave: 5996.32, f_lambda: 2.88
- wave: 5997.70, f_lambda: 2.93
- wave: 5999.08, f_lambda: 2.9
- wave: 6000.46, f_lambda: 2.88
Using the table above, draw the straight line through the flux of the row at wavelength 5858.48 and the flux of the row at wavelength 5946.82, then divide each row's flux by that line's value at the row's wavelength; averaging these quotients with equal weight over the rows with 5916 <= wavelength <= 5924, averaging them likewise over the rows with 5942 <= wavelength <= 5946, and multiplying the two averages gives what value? 1.05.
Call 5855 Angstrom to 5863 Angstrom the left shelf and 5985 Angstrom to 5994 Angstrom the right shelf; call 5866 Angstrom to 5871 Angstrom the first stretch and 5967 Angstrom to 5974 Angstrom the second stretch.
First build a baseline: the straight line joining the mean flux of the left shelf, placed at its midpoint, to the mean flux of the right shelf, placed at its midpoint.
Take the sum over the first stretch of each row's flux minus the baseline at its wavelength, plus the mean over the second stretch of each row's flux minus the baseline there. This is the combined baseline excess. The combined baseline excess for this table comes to 0.4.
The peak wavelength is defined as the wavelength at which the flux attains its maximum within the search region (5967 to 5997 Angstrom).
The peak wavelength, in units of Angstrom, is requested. 5971.52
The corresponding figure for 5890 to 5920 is 5919.49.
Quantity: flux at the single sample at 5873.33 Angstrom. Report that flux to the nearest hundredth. 3.11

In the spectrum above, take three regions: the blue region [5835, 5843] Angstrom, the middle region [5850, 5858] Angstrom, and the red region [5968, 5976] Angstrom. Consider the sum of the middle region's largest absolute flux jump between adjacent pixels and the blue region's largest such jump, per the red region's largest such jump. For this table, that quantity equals 3.5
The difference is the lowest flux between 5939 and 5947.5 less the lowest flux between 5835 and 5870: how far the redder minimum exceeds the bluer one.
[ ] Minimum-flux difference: 0.52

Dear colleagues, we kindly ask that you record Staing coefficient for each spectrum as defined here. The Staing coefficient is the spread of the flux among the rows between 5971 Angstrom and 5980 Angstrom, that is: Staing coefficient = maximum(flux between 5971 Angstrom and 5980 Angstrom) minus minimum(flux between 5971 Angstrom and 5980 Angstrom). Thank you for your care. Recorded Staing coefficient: 0.30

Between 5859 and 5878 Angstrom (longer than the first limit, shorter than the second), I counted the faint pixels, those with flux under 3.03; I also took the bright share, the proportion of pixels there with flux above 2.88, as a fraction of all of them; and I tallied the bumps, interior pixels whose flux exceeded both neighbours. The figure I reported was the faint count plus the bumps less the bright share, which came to 11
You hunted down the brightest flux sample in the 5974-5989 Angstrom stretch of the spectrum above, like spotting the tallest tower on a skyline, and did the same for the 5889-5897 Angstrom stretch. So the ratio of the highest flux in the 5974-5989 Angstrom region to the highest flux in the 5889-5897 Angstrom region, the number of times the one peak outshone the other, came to 1.33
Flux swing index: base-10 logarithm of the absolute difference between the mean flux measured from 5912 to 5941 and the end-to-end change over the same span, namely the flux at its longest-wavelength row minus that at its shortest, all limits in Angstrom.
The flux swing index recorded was 0.452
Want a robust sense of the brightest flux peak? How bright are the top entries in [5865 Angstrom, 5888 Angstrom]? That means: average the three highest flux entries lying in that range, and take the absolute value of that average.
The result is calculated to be 3.10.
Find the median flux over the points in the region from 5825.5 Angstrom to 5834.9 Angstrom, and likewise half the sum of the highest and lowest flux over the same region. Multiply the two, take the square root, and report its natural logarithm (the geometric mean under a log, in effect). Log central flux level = 1.14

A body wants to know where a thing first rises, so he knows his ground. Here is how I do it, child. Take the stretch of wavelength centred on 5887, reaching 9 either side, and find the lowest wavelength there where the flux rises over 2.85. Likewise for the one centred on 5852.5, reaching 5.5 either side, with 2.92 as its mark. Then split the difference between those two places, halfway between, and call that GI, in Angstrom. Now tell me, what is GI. 5863.2 Angstrom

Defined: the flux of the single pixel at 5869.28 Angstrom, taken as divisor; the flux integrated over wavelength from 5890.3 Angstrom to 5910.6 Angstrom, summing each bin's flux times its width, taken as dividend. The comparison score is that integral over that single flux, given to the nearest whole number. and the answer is 18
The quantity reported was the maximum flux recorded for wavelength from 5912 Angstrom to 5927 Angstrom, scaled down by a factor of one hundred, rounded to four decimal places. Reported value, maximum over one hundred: 0.0317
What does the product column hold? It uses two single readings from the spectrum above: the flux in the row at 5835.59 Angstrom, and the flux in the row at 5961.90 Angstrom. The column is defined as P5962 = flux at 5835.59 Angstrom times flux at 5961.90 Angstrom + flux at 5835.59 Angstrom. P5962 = 10.6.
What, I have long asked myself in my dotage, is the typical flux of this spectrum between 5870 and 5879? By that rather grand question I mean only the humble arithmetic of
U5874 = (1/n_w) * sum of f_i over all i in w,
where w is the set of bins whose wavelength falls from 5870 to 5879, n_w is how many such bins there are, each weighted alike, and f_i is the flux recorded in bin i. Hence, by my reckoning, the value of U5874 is 3.01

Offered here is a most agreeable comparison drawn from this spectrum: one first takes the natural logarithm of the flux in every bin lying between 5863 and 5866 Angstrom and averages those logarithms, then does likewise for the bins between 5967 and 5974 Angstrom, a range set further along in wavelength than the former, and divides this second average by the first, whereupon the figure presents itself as 1.16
